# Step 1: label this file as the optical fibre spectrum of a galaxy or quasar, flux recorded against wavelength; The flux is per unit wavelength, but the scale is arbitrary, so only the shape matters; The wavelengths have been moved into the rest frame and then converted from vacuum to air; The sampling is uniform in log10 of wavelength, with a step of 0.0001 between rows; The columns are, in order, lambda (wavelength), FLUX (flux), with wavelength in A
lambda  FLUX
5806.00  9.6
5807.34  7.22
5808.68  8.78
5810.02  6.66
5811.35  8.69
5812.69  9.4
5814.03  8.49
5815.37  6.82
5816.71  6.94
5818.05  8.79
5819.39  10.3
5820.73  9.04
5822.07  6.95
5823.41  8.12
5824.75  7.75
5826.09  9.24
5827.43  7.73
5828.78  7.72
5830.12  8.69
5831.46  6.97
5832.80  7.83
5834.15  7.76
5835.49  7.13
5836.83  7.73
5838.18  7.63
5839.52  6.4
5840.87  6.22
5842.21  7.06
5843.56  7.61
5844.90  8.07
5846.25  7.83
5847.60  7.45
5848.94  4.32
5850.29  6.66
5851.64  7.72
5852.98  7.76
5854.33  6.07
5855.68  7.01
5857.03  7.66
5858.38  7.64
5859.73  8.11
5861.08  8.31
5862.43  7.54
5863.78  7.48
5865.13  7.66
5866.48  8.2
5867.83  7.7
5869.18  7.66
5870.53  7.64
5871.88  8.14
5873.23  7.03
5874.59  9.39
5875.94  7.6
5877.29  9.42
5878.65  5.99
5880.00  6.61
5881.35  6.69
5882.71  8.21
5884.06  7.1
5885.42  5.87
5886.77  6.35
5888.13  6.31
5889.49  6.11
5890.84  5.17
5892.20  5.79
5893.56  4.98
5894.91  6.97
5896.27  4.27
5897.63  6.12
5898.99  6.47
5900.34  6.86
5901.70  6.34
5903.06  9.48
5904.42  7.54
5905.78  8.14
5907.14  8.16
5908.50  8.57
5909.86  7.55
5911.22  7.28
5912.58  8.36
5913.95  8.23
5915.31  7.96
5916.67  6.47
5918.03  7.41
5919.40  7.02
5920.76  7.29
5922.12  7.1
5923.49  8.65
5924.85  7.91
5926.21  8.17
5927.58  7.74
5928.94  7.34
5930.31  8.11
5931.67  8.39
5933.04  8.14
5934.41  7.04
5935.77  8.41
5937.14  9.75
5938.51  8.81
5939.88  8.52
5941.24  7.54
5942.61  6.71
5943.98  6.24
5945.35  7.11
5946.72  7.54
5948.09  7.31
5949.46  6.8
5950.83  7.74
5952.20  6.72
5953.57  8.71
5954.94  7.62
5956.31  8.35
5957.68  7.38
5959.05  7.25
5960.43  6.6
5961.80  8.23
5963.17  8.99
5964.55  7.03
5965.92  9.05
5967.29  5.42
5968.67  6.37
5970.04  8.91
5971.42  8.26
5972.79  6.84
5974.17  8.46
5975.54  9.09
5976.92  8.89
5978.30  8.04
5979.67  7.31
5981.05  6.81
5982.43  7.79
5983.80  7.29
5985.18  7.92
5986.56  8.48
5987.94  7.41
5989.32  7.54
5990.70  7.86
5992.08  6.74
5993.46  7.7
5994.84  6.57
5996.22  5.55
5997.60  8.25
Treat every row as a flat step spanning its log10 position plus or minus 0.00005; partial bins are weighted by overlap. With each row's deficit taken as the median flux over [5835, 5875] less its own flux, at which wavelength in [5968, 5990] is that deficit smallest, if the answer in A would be 5975.54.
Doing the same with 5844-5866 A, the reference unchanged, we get 5861.08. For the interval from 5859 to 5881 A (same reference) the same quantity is 5877.29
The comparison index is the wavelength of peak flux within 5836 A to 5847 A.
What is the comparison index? 5844.90 A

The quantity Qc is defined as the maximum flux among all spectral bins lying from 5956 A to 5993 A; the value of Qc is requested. 9.09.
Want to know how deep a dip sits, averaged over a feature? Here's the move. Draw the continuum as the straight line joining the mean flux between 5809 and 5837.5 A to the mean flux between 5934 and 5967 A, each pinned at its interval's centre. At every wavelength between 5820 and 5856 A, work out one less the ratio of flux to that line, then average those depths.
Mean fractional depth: 0.072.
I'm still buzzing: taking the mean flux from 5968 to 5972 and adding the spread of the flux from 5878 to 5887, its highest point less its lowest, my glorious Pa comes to 10.2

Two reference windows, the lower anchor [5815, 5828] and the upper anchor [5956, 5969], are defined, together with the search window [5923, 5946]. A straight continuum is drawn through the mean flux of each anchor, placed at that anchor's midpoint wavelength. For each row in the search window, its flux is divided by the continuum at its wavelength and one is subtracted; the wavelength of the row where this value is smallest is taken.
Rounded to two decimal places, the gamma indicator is 5943.98 A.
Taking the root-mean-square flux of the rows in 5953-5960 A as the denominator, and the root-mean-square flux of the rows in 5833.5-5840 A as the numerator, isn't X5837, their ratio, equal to 0.93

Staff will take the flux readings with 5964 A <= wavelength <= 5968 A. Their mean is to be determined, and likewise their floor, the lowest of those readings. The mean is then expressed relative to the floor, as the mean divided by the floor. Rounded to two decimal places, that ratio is 1.32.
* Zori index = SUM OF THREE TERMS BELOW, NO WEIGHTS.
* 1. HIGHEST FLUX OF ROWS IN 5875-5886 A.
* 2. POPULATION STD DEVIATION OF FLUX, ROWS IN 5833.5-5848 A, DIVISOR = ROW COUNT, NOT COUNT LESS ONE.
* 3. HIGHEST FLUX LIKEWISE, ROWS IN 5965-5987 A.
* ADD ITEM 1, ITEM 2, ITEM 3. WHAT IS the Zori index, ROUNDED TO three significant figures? 19.1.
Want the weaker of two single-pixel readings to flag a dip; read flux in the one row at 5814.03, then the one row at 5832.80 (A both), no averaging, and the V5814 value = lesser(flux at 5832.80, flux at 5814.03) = 7.83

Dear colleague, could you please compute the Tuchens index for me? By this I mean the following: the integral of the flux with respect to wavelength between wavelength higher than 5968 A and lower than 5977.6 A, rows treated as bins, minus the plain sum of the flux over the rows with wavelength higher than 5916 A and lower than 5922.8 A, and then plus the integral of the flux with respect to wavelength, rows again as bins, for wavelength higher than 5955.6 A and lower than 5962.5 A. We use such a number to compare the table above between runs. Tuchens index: 95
